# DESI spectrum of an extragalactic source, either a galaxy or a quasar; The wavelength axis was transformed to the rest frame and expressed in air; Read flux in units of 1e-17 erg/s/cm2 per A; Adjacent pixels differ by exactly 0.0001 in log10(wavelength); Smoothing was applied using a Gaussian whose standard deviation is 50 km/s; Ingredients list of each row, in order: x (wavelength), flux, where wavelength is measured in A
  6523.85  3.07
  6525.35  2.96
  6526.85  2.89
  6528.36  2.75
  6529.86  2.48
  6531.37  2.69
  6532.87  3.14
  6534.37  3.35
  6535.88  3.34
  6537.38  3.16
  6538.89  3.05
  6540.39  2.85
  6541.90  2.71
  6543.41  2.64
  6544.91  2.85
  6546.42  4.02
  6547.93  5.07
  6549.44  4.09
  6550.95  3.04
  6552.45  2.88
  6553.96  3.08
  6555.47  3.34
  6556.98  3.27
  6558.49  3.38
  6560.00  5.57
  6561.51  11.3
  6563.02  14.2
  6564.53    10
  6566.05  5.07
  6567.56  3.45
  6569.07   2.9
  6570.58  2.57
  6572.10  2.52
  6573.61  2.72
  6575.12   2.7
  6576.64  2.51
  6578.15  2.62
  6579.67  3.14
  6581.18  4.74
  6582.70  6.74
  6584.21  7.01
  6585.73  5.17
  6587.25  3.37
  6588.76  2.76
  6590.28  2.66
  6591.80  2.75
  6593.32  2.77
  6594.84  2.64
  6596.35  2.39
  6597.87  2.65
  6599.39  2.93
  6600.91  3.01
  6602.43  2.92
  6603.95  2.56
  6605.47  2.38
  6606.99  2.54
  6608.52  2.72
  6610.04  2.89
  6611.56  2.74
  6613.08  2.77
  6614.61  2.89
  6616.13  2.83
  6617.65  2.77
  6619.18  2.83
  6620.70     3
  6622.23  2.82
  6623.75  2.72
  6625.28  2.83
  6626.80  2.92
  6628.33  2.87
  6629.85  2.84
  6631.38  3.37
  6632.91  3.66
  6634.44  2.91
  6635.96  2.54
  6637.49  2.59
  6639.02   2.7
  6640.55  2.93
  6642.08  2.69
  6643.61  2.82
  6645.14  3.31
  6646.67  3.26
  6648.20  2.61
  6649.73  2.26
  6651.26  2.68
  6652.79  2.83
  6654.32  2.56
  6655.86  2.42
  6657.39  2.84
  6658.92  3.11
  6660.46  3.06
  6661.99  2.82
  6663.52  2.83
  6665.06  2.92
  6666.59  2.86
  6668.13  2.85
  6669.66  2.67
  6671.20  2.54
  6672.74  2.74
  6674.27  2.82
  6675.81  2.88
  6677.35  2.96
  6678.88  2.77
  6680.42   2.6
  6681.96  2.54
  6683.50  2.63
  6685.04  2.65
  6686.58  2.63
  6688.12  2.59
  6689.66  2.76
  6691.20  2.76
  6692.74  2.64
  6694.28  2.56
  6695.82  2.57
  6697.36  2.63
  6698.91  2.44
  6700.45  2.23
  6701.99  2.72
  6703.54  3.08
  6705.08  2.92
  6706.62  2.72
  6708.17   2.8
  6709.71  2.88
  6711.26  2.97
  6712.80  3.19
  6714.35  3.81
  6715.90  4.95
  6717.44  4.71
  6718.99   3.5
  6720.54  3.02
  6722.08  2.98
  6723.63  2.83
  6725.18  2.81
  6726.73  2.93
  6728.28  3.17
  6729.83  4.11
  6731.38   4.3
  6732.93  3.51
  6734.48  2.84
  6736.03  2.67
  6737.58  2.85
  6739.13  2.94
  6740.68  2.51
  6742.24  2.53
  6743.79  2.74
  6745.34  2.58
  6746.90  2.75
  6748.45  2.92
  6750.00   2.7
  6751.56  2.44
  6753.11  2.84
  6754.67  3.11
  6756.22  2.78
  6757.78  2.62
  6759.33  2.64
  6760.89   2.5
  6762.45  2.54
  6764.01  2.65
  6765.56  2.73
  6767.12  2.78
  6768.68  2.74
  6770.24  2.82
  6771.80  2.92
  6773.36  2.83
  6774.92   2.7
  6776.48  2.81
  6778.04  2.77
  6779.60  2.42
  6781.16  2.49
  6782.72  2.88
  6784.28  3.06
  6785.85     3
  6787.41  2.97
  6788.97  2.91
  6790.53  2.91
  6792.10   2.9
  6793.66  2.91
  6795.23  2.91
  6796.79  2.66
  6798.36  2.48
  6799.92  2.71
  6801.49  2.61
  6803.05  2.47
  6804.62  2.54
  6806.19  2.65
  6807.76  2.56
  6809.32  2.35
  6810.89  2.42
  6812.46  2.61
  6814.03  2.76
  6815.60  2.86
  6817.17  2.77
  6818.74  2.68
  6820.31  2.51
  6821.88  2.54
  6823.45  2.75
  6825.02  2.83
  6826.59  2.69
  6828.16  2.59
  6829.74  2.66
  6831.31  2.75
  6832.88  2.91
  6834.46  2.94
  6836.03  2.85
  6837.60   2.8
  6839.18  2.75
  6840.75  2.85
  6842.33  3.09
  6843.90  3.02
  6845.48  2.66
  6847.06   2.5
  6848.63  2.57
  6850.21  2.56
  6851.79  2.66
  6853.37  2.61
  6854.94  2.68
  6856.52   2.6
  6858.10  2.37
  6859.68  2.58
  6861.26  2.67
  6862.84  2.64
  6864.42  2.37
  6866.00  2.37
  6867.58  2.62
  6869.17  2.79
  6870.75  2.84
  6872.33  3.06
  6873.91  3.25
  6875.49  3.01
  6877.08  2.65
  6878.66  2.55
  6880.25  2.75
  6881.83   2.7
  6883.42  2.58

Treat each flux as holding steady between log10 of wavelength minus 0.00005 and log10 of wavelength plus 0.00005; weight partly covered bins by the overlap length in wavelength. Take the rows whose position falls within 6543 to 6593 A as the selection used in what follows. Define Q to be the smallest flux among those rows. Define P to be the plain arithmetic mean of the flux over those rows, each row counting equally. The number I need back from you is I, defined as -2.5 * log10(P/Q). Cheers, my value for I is -0.60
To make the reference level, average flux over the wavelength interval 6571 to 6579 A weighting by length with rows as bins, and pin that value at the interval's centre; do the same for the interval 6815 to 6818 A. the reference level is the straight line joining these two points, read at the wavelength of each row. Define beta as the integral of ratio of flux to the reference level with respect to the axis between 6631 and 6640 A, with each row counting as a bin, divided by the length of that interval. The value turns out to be 1.105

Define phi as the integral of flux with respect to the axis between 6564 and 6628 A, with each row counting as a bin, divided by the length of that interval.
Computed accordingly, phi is 3.3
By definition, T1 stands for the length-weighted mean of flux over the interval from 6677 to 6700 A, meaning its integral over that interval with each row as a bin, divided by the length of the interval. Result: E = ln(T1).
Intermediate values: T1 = 2.64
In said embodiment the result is 0.97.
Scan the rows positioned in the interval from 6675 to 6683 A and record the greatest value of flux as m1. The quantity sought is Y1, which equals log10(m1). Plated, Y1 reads 0.47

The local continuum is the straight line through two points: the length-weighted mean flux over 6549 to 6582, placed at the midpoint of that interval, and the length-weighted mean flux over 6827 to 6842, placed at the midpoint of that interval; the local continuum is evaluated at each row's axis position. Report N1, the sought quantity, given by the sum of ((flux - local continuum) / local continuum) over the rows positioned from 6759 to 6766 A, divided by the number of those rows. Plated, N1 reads -0.20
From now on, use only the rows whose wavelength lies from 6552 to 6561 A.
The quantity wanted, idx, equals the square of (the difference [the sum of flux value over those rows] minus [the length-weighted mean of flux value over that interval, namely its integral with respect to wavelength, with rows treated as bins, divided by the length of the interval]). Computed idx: 313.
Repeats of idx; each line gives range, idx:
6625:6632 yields 141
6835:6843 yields 132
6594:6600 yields 63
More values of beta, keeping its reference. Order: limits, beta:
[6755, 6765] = 0.958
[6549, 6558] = 1.254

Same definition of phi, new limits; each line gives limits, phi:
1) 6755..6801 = 2.8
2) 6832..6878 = 2.7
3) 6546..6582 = 4.5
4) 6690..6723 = 3.0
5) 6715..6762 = 3.1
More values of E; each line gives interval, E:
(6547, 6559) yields 1.26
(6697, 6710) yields 1.00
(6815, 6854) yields 1.01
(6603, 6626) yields 1.01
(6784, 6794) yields 1.08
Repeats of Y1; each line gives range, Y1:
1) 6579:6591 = 0.85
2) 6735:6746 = 0.47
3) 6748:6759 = 0.49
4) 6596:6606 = 0.48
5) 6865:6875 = 0.51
